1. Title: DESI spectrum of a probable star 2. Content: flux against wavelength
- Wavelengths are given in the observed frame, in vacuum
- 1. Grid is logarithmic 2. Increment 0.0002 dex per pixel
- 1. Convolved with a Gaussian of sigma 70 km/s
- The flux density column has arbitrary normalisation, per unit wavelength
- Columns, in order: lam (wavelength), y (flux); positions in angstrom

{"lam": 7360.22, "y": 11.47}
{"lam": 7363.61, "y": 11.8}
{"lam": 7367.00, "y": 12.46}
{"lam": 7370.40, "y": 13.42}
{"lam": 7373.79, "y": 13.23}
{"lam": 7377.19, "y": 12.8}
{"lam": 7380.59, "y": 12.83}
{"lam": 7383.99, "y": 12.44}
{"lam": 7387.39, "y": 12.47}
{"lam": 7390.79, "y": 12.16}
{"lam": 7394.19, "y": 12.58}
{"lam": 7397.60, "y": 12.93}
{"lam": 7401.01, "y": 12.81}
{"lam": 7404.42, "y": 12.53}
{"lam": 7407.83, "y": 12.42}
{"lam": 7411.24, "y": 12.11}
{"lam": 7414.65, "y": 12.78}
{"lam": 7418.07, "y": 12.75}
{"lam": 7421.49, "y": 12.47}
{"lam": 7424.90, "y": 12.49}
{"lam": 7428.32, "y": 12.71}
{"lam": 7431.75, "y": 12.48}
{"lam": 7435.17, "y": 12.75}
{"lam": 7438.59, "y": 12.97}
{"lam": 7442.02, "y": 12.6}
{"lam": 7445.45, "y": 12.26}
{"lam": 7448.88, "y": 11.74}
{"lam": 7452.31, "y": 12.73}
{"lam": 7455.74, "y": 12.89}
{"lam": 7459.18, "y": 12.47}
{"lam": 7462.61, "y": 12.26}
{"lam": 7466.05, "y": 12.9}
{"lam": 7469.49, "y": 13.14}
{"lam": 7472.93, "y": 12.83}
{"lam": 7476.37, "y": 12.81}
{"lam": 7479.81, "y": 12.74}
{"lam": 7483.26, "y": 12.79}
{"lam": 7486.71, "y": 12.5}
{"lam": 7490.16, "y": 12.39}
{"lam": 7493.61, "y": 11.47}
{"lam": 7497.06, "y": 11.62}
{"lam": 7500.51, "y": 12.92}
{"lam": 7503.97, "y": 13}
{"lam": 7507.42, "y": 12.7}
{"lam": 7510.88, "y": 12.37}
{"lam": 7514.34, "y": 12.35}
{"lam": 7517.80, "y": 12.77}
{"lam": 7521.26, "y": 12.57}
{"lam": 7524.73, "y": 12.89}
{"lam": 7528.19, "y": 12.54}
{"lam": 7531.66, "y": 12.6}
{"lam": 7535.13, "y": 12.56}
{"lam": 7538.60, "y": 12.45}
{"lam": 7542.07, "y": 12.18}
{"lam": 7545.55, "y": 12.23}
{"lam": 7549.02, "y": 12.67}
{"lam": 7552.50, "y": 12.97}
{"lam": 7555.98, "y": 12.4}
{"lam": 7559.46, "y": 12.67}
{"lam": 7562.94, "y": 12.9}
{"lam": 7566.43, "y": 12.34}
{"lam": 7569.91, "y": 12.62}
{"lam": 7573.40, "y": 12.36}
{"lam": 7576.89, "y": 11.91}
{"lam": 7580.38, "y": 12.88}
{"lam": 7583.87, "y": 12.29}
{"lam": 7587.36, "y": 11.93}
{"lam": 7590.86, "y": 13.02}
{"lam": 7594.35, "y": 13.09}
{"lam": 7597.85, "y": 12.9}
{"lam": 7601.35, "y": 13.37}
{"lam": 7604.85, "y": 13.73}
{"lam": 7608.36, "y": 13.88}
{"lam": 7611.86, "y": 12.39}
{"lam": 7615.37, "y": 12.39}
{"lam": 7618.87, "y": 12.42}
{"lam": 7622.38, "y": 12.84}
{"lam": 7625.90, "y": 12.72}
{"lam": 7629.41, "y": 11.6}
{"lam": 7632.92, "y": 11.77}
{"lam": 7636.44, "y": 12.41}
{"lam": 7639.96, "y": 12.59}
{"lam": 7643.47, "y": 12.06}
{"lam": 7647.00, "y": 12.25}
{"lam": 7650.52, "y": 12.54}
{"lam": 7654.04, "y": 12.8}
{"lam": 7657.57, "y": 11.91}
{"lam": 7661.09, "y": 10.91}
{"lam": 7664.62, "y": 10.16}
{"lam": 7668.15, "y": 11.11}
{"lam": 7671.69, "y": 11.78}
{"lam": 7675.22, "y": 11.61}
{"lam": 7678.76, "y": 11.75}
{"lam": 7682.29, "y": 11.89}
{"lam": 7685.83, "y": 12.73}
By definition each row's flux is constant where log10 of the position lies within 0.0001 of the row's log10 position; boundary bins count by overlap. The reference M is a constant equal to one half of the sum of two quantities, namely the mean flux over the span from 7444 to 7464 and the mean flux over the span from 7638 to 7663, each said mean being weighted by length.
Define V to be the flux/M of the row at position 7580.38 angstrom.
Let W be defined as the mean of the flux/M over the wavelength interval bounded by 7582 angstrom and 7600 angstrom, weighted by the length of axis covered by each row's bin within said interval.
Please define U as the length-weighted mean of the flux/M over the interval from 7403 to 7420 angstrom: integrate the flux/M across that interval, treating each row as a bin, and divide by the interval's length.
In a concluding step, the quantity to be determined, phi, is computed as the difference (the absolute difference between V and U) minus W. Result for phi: -1.00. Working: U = 1.02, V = 1.05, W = 1.03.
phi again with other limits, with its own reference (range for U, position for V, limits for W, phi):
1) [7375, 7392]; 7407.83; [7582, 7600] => -1.02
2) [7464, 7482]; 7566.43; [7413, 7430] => -0.99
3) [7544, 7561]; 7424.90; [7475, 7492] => -1.02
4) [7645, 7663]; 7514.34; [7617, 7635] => -0.98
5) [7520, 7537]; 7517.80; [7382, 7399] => -1.01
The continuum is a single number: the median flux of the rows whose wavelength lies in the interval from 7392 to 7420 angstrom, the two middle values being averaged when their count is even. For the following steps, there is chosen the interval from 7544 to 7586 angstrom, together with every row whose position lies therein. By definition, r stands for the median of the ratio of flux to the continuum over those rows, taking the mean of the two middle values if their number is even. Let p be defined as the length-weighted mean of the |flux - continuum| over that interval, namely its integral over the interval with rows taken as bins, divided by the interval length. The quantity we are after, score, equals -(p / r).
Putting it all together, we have -0.28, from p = 0.28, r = 0.99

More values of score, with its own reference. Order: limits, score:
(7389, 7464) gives -0.25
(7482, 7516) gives -0.42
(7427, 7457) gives -0.26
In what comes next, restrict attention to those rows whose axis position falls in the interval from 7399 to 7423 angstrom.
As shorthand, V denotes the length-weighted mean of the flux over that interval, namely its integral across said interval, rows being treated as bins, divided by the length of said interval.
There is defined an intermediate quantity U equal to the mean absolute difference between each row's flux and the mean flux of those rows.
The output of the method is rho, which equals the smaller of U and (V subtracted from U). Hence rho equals -12.4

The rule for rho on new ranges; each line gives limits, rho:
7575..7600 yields -12.1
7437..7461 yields -12.2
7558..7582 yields -12.2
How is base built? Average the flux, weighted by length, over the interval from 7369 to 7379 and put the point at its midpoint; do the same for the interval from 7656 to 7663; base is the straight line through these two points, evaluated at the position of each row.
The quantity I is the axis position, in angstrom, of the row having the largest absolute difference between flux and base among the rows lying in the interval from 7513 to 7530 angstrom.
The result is 7524.73 angstrom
